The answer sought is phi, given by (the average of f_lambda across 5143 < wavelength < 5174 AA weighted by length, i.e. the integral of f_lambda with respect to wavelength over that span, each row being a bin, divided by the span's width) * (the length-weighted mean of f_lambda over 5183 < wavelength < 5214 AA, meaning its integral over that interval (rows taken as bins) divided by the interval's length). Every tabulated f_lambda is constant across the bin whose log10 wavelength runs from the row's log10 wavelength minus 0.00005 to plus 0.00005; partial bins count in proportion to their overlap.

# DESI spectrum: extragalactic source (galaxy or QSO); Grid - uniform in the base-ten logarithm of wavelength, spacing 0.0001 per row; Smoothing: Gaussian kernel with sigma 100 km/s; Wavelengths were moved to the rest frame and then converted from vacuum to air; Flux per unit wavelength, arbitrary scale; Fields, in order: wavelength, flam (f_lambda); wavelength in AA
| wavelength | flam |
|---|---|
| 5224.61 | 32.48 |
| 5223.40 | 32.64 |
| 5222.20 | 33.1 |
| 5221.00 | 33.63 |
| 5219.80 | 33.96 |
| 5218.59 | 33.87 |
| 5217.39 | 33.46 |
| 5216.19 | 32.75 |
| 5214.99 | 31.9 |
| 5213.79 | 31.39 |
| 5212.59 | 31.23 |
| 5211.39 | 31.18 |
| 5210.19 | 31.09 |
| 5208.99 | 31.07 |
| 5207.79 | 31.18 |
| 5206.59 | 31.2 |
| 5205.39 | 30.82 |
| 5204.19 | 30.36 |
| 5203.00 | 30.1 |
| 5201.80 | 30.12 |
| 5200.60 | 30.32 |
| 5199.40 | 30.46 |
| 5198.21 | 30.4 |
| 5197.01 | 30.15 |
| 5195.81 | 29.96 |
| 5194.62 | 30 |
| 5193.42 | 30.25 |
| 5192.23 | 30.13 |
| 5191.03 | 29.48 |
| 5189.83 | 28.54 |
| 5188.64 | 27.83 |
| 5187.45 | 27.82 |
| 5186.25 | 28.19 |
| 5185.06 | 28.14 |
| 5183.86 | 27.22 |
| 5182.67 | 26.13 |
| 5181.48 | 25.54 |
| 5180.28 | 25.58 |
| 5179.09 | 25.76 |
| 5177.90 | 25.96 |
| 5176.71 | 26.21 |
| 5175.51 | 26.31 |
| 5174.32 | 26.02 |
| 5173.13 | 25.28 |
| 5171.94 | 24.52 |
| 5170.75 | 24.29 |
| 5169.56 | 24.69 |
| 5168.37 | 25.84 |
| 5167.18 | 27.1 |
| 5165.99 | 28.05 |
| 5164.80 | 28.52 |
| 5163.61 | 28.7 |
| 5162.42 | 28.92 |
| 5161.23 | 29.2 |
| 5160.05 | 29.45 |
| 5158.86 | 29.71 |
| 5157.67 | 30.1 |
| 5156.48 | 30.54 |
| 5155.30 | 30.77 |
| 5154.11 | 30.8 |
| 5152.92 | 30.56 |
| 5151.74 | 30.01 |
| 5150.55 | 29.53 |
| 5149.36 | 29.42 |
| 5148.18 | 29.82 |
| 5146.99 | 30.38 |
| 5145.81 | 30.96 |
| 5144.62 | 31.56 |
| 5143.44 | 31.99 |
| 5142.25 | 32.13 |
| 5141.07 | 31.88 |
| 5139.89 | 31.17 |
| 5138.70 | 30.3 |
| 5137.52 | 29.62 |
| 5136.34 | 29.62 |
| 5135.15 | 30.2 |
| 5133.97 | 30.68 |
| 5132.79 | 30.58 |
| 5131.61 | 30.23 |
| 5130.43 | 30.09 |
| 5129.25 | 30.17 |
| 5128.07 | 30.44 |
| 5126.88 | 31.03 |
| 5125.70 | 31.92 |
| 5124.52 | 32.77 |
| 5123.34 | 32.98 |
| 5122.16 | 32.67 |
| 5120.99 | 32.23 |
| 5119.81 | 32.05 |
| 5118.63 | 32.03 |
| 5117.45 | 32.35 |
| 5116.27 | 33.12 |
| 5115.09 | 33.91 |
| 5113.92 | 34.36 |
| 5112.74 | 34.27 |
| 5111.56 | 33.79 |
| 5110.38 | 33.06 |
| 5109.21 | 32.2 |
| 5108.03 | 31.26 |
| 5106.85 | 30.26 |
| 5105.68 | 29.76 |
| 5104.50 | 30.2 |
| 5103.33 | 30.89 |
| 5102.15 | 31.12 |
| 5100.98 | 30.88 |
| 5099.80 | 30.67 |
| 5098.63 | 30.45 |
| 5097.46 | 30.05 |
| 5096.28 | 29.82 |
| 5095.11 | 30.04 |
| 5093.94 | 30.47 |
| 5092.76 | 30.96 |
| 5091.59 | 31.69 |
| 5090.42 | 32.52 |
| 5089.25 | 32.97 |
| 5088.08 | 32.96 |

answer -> 862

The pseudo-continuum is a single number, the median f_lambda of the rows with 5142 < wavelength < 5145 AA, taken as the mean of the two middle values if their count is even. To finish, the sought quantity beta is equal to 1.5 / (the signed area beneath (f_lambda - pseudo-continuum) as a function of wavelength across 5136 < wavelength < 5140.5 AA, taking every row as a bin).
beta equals -0.19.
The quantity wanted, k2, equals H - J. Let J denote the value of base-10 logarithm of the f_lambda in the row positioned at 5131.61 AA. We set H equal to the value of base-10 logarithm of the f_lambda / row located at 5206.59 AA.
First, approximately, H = 1.49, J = 1.48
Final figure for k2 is 0.014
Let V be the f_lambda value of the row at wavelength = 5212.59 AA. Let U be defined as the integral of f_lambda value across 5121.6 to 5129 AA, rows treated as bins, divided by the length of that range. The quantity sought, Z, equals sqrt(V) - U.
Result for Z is -26.3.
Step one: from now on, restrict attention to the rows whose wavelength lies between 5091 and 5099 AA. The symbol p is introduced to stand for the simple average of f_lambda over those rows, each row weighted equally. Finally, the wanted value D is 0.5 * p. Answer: 15.2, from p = 30.5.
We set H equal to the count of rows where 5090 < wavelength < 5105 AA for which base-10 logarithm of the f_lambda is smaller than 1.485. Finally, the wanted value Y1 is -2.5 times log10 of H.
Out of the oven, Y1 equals -1.9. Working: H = 6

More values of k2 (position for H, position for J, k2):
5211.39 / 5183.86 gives 0.059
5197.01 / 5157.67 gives 0.001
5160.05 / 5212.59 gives -0.025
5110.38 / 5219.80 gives -0.012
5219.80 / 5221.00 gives 0.004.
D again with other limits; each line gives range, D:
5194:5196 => 15.0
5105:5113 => 16.0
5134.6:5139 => 15.0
